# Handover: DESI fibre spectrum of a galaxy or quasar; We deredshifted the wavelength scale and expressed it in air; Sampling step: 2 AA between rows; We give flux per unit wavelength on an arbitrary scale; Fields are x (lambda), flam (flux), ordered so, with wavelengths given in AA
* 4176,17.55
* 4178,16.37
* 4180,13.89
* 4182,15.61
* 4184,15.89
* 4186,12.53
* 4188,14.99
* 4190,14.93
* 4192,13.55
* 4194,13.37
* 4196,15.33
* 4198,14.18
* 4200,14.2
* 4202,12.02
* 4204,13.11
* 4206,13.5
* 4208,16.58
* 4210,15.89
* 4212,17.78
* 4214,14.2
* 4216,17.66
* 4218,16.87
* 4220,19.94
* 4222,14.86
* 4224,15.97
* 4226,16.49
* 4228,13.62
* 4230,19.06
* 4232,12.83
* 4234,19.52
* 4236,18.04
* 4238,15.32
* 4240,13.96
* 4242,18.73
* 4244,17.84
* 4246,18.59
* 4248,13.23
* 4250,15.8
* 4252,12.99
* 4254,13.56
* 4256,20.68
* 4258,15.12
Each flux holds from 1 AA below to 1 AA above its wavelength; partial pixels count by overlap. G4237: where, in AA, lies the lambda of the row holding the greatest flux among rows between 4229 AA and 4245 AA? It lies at 4234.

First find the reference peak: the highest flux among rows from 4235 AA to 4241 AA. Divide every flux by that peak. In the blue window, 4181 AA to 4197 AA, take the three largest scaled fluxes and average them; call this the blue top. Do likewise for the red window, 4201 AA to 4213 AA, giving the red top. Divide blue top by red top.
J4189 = 0.93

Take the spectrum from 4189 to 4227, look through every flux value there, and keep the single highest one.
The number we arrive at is 19.94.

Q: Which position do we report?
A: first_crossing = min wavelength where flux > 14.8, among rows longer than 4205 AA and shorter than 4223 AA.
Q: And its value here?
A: 4208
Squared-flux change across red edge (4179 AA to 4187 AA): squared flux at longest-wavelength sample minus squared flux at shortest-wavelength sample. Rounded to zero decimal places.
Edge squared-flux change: -36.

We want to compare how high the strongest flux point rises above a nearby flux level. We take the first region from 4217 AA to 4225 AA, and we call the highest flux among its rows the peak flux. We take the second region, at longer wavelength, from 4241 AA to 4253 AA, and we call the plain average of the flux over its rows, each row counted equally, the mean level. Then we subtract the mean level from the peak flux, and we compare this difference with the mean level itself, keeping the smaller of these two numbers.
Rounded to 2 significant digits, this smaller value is 3.7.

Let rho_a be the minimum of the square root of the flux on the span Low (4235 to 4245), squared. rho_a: 14.0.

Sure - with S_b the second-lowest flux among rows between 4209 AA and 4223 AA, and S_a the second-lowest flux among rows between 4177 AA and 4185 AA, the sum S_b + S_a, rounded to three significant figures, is 30.5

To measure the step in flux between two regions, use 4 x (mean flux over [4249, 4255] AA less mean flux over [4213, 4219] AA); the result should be -8.5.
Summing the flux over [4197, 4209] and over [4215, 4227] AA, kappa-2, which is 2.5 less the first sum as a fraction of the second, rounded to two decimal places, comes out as 1.68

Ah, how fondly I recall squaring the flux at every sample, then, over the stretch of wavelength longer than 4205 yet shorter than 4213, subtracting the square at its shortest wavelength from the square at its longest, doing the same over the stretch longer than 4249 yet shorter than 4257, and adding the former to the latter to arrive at 312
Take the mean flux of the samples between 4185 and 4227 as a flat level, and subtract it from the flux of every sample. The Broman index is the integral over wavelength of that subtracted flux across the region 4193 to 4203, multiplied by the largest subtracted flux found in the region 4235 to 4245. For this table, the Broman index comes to -47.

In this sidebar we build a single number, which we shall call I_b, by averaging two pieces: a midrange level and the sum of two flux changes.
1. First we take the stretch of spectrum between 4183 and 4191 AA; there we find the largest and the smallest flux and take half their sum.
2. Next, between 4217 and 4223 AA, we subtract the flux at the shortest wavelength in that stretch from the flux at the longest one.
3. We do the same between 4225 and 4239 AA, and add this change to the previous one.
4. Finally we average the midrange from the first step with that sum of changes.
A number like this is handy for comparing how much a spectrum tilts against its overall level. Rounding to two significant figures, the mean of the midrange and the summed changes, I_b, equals 5.5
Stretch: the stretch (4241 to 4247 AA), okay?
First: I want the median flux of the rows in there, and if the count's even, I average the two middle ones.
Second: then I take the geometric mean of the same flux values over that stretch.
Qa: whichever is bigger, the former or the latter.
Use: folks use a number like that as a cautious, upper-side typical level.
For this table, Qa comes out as 18.6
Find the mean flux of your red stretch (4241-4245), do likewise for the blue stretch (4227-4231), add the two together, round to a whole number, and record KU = 35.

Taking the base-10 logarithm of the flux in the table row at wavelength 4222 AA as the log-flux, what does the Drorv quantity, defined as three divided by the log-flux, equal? 2.56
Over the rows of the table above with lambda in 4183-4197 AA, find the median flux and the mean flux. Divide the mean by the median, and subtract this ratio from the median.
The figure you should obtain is 14.0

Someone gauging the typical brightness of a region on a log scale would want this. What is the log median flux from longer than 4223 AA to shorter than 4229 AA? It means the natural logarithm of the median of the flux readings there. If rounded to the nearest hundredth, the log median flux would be 2.77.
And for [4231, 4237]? 2.89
